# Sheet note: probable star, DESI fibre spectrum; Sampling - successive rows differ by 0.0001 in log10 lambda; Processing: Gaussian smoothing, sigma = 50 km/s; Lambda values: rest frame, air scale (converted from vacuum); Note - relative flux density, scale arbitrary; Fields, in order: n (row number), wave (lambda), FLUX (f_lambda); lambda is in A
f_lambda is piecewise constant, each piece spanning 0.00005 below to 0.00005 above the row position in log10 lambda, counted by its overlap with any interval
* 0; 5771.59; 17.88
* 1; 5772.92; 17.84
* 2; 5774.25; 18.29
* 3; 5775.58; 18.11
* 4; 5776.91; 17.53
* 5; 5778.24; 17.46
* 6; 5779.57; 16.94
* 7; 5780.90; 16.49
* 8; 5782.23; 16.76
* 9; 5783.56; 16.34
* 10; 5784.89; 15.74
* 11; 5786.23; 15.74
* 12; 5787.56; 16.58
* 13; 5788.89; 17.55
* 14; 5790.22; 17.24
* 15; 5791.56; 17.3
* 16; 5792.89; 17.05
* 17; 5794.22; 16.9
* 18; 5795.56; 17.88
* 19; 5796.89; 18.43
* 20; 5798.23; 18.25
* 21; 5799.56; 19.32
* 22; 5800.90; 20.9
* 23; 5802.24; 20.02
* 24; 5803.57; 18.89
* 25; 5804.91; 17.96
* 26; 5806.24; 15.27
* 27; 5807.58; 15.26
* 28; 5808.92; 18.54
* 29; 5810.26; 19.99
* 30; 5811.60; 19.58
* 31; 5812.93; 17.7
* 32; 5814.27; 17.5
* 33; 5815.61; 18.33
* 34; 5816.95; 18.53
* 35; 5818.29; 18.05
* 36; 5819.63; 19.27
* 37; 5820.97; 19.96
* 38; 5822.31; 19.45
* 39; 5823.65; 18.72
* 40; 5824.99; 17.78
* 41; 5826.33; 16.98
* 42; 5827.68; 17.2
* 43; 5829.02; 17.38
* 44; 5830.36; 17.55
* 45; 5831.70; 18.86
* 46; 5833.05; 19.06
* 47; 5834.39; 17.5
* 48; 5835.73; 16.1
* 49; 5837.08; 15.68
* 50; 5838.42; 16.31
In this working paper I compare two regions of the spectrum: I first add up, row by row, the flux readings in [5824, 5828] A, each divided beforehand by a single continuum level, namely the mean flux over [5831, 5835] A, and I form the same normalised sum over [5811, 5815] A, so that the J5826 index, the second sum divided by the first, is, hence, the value 1.1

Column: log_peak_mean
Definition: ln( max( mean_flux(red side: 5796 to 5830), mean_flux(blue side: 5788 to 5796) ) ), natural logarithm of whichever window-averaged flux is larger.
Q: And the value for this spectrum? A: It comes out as 2.91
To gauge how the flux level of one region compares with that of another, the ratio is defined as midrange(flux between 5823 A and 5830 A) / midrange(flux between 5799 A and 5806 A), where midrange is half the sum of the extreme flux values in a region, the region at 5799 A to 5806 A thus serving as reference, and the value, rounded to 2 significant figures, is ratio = 0.92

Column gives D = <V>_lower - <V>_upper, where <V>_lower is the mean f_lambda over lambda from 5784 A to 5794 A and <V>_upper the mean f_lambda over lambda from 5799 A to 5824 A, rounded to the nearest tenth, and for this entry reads -1.8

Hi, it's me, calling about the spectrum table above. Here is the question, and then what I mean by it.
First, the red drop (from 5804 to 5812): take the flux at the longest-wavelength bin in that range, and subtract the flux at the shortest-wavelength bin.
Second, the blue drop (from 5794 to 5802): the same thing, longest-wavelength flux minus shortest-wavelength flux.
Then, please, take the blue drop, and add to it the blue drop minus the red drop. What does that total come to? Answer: 6.4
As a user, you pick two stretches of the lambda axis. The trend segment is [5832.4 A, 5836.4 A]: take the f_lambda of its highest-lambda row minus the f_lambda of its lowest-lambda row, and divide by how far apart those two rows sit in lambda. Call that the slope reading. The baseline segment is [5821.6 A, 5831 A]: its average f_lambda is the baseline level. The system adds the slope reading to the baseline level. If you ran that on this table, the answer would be 16.8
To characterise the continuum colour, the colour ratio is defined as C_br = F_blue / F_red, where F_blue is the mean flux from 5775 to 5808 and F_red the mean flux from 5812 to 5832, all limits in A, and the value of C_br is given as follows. 0.957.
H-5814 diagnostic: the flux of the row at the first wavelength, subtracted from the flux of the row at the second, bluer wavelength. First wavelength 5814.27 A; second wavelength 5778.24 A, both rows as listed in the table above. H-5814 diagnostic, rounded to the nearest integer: 0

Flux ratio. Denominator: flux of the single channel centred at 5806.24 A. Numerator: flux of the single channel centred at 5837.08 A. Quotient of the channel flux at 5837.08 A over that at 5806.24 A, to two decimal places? 1.03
